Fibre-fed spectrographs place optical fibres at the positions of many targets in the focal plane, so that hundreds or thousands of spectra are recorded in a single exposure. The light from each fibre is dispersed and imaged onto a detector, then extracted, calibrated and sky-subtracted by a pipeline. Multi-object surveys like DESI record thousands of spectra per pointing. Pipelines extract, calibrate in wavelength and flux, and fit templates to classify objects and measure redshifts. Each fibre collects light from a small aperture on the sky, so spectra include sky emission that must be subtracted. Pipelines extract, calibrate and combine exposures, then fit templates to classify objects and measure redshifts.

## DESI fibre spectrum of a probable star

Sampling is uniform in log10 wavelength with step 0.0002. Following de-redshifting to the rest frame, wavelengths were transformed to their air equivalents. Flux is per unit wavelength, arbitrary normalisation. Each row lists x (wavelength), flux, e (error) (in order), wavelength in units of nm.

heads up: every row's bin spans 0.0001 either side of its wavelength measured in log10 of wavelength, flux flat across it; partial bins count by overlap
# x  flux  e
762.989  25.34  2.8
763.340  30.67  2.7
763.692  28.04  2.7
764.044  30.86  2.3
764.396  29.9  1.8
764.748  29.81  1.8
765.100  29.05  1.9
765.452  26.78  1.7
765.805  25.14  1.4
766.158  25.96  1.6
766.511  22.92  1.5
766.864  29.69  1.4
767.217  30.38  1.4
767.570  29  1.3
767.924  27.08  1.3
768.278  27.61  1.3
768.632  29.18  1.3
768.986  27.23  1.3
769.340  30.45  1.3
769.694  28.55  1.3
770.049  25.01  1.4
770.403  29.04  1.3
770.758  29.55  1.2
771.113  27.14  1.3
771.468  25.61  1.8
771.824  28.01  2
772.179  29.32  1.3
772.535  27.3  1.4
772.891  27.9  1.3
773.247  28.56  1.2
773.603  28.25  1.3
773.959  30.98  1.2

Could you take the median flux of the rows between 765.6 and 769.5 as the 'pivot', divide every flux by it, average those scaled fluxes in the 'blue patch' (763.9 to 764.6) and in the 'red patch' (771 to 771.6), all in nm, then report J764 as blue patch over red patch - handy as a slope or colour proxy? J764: 1.15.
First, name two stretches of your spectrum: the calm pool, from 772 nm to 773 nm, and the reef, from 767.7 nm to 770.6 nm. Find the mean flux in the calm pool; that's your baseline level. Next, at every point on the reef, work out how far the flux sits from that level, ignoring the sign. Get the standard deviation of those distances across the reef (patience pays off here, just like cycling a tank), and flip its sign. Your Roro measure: -0.9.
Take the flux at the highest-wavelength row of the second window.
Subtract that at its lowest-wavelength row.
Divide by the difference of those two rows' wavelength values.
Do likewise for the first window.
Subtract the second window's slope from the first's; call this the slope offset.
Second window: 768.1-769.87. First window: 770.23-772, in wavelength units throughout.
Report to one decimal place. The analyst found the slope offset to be -1.4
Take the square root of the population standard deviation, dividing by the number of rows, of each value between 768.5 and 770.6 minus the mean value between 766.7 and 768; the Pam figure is 1.32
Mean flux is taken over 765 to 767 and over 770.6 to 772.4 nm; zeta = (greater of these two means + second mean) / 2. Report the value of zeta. 27.9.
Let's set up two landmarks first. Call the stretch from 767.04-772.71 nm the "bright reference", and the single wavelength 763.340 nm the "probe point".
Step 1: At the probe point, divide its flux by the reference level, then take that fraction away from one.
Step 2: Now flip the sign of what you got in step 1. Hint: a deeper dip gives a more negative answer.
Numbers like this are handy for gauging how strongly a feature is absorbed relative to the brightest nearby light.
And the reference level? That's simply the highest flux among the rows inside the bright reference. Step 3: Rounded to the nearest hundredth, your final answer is 0.01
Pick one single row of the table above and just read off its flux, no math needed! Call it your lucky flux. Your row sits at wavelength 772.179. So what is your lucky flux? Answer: 29.32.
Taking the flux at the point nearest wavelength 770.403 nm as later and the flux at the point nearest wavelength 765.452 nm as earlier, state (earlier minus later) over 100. -0.023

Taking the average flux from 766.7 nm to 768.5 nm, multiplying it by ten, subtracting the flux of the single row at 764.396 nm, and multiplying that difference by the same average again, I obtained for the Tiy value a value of 7407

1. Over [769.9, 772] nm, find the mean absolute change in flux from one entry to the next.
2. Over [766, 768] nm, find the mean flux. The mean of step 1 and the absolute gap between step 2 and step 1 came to 13.8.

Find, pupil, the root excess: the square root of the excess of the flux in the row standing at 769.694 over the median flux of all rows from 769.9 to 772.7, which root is 0.95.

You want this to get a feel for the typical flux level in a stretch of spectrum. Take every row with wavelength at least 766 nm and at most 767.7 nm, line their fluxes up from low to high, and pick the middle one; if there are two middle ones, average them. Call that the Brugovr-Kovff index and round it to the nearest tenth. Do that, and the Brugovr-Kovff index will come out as 29.0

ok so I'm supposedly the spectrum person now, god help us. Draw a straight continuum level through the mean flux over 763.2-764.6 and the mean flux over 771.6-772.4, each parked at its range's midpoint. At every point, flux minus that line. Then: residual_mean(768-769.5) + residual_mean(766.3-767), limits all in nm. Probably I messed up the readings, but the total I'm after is -3.7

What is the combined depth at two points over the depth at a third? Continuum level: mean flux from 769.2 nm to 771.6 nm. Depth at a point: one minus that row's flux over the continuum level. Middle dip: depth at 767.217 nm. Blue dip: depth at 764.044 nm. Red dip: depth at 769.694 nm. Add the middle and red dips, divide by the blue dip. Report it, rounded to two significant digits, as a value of 1.1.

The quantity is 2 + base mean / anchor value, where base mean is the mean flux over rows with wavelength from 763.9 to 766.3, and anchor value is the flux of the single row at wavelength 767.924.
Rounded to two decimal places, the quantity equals 3.04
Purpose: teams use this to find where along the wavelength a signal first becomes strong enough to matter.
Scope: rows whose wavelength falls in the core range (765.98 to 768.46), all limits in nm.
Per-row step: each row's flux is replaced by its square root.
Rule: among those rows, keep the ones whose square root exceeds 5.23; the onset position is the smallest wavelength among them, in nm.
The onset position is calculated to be 766.864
